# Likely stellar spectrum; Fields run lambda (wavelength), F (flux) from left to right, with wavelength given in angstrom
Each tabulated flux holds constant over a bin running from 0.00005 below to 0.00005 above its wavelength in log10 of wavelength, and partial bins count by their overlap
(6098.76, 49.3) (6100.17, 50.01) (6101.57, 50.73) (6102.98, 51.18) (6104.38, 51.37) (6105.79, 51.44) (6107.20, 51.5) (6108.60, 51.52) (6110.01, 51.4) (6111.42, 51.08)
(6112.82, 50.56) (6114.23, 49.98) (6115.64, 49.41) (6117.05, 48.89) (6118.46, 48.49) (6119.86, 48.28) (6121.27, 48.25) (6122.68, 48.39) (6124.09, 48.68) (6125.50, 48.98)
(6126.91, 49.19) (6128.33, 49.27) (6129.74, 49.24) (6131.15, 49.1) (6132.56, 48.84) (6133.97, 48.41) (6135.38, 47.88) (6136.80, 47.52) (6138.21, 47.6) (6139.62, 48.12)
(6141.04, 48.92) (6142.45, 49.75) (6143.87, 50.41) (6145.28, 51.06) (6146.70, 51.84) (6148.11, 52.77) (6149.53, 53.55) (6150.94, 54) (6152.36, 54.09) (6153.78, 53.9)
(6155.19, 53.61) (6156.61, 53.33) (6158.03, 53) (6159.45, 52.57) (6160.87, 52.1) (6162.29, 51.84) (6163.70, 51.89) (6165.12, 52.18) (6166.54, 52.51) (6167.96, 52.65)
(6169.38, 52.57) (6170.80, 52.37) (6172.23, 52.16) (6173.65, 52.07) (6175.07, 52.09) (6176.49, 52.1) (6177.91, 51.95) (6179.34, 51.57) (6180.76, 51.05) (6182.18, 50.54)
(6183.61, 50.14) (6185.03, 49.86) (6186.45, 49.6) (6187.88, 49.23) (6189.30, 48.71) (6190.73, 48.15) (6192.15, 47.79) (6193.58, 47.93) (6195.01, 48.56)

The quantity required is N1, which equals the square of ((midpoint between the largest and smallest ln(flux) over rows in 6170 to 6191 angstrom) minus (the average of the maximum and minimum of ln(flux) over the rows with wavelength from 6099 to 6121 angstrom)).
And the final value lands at 0.0000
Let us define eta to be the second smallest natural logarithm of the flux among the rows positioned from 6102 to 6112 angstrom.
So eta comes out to 3.94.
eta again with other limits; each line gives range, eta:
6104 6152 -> 3.86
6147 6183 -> 3.93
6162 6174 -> 3.95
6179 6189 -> 3.90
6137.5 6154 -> 3.87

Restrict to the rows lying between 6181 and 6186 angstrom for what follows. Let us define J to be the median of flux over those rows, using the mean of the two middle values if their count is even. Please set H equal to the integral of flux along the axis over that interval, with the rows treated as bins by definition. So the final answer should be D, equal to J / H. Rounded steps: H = 251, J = 50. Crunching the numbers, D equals 0.20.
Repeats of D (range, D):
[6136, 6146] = 0.10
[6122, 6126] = 0.25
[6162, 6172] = 0.10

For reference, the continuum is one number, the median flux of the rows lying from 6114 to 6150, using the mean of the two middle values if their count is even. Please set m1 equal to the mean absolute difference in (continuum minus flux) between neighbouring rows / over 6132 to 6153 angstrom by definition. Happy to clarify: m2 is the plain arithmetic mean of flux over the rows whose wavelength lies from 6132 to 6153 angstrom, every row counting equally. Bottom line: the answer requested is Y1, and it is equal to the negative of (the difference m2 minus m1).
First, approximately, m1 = 0.56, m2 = 50.3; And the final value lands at -49.8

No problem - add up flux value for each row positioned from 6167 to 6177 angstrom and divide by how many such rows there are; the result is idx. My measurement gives 52.3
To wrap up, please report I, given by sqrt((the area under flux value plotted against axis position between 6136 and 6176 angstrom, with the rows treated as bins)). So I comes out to 46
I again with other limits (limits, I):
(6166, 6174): 20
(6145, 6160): 28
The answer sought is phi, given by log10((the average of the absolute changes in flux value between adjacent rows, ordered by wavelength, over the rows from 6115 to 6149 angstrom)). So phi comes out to -0.40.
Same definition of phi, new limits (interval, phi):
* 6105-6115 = -0.57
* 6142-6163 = -0.33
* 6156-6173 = -0.60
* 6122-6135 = -0.66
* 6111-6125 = -0.44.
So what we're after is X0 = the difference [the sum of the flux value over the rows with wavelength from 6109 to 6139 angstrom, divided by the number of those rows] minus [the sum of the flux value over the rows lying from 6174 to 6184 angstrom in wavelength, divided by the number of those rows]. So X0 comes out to -2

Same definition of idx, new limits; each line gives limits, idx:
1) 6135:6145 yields 48.6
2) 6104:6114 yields 51.3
